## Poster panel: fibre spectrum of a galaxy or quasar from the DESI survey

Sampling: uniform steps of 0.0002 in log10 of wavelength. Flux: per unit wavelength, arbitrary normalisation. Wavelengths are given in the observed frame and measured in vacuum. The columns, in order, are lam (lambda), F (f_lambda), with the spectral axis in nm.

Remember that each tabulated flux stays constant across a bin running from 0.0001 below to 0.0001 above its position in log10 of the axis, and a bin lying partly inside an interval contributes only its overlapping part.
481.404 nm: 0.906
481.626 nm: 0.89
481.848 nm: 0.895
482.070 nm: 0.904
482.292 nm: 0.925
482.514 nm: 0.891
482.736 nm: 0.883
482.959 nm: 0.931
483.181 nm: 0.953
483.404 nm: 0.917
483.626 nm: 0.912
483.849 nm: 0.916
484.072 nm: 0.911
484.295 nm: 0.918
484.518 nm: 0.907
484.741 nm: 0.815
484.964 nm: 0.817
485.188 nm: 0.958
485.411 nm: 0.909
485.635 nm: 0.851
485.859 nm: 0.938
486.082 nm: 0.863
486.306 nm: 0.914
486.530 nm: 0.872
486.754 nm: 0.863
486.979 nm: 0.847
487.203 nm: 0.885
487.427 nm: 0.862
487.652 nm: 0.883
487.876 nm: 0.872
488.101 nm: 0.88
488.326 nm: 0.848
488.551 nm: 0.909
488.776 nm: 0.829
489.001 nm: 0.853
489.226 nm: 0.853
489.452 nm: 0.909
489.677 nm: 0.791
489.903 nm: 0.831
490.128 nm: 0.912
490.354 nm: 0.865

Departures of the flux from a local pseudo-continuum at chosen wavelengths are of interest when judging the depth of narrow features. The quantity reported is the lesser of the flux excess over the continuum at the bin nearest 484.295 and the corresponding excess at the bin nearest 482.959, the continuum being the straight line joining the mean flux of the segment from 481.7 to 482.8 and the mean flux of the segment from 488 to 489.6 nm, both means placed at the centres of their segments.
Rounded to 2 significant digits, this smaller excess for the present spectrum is 0.028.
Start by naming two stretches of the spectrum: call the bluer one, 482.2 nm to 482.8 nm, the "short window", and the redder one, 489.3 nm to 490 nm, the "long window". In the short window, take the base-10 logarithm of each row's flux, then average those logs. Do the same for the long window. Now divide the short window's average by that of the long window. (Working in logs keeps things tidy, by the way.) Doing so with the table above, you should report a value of 0.62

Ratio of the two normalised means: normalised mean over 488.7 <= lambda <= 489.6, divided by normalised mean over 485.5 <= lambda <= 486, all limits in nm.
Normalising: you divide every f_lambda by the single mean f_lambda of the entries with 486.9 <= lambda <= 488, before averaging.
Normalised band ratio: 0.96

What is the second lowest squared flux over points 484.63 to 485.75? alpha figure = 0.67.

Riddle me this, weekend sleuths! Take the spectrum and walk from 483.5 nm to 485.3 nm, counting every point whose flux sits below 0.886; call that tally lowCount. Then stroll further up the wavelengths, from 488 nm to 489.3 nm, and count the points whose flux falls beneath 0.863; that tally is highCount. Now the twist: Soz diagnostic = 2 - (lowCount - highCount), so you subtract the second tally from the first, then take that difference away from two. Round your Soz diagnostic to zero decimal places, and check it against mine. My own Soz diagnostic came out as 4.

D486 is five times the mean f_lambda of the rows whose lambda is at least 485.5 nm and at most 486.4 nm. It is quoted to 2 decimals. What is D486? 4.46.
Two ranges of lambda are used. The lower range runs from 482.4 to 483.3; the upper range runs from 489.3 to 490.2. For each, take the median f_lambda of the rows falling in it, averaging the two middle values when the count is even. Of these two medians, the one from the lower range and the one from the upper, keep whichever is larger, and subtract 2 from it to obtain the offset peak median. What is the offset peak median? -1.09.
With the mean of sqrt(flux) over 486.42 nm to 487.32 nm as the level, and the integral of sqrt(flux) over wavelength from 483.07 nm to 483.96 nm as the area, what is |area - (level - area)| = 0.78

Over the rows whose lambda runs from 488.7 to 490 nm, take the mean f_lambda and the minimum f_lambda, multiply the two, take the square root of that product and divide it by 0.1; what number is 8.17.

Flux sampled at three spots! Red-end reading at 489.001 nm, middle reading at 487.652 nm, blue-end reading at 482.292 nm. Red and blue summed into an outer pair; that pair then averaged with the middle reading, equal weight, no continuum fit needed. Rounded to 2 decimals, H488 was 1.33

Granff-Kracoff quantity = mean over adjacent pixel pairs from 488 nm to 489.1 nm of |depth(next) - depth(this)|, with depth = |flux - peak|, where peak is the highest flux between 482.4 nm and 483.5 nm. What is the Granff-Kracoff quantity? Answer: 0.05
